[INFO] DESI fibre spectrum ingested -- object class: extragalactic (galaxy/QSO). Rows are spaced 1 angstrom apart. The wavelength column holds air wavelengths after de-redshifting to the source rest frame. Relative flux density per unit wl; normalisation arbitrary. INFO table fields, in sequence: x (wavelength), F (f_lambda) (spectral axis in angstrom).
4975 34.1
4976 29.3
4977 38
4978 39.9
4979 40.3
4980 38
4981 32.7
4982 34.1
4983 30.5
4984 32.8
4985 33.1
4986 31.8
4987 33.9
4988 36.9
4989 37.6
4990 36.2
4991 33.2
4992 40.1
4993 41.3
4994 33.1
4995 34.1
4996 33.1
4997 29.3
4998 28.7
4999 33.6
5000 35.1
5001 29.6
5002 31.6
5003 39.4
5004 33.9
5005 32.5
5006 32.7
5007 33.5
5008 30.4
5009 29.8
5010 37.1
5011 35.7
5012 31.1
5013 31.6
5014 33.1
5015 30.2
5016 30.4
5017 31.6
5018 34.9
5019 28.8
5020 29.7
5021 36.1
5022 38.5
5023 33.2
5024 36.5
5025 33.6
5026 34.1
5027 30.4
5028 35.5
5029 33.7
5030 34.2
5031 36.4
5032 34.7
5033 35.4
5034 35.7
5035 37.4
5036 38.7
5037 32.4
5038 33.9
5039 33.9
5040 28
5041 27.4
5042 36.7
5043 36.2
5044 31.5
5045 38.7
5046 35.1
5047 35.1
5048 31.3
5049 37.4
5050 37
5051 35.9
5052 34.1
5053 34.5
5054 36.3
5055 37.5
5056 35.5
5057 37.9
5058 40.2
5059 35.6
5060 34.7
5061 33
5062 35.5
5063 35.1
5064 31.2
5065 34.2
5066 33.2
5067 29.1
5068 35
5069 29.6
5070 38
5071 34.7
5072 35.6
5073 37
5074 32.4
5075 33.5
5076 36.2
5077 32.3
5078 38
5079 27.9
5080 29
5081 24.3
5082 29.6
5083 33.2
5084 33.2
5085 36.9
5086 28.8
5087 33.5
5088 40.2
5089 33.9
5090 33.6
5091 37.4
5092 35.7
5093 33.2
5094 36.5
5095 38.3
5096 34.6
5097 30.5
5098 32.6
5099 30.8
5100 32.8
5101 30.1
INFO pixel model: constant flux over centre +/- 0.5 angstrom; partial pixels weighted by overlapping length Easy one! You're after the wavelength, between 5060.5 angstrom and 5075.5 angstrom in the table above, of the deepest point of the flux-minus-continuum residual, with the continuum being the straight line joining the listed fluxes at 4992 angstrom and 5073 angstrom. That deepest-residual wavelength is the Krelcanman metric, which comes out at 5067 angstrom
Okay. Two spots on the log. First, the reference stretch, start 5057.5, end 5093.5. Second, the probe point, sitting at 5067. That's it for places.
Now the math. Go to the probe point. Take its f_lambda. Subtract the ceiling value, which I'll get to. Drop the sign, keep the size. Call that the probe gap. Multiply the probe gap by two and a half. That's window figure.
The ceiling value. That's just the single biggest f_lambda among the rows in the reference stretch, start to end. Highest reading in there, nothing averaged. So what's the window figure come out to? 28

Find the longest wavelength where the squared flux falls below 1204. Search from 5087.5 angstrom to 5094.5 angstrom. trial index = 5093 angstrom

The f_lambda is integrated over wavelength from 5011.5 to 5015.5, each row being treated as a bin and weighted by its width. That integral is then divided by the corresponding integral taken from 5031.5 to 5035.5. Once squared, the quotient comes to 0.77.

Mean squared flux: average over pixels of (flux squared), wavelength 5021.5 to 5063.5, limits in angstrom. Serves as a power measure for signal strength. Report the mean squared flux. 1229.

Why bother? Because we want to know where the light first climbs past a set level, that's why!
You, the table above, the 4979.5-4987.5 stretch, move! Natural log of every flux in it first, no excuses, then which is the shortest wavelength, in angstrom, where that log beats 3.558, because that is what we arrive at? 4980 angstrom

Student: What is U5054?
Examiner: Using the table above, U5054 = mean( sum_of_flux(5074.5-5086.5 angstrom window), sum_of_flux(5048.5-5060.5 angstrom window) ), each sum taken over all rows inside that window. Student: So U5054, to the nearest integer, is 410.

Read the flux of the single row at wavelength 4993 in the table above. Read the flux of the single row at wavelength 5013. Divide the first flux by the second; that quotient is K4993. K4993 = 1.31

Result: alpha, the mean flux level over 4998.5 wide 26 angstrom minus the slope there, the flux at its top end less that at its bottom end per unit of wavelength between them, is 33.9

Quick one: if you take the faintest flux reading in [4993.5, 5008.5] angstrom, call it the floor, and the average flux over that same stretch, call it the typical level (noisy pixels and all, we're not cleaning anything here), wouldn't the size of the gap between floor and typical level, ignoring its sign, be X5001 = 4.0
